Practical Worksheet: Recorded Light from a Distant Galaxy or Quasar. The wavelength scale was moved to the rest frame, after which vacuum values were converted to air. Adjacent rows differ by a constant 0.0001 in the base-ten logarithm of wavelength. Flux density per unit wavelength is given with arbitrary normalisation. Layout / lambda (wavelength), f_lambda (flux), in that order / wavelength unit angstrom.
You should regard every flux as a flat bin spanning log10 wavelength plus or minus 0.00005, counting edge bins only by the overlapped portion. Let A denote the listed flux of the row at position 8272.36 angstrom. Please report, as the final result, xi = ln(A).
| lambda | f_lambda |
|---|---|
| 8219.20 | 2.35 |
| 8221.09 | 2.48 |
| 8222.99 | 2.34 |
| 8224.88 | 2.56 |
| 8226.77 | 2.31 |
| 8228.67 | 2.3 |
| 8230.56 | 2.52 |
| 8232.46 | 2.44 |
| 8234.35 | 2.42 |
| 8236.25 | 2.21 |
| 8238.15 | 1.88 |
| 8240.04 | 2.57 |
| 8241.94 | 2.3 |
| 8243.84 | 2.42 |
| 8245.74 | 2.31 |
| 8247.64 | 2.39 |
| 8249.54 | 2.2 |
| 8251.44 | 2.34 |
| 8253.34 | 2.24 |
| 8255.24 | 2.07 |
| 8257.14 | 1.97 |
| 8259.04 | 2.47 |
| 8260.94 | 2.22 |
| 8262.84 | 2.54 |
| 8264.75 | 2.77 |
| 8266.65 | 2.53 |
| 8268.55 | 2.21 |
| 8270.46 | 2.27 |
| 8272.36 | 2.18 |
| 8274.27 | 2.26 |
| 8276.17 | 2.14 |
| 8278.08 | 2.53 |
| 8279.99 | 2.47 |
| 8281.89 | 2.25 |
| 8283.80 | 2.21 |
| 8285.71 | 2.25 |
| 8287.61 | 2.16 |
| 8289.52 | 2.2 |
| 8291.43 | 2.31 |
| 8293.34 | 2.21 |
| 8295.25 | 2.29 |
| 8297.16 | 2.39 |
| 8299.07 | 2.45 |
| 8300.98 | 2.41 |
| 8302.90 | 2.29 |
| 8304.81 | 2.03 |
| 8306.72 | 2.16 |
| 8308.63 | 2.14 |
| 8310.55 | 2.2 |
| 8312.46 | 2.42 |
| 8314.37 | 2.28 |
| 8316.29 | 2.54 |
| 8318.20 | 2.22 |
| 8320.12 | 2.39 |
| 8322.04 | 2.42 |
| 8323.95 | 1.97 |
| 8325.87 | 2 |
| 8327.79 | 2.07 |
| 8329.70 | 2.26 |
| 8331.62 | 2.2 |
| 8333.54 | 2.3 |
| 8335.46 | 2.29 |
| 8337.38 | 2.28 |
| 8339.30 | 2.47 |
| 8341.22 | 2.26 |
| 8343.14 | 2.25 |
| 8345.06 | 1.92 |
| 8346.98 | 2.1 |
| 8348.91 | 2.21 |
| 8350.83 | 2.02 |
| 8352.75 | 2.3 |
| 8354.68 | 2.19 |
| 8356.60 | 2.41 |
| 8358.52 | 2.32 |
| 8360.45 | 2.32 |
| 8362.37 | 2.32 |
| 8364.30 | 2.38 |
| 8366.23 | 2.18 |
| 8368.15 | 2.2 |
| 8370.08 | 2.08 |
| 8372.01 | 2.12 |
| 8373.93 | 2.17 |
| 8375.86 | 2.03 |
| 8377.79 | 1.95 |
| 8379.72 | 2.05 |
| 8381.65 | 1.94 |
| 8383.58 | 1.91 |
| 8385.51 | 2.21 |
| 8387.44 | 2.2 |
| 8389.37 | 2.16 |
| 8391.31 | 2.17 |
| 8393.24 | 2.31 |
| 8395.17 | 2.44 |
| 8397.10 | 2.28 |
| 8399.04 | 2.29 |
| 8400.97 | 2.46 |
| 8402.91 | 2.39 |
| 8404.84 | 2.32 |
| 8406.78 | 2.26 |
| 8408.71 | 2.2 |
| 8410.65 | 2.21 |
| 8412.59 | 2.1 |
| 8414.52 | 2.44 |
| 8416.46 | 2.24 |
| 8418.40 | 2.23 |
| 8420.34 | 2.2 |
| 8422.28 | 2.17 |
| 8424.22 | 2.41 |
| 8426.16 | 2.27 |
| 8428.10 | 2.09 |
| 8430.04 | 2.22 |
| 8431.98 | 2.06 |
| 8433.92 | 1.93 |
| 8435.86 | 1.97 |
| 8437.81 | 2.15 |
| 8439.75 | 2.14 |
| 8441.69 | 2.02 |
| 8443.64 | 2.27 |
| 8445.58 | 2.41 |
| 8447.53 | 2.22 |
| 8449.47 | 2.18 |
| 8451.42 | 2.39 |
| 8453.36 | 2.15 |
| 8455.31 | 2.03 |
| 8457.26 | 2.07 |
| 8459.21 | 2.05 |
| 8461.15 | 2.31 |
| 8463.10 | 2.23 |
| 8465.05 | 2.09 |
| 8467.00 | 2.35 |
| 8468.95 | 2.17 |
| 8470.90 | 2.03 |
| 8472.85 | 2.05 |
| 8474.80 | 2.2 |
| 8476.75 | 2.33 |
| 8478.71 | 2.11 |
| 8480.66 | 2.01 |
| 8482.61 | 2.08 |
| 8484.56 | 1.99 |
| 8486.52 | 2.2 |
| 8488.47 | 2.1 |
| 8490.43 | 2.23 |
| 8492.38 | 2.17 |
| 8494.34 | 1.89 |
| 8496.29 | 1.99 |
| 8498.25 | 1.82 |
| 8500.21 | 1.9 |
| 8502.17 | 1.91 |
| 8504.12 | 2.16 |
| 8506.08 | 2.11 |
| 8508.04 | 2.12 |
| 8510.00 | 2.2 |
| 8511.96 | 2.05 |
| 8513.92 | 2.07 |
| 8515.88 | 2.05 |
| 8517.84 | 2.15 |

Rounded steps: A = 2.18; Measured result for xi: 0.78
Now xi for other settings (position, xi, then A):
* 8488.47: 0.74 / 2.1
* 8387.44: 0.79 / 2.2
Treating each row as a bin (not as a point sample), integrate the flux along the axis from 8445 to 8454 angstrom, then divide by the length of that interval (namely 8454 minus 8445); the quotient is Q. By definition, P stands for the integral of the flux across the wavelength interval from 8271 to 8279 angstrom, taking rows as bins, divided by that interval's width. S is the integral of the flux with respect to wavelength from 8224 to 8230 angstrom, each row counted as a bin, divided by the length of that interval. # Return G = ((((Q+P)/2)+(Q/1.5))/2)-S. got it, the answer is -0.51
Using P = 2.28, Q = 2.27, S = 2.40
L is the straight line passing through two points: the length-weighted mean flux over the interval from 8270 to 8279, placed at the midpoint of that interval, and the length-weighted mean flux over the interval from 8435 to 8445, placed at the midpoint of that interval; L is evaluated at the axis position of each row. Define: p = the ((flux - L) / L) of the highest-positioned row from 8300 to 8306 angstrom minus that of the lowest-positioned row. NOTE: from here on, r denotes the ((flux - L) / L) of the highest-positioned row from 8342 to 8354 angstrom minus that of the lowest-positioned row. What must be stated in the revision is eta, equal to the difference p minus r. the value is -0.19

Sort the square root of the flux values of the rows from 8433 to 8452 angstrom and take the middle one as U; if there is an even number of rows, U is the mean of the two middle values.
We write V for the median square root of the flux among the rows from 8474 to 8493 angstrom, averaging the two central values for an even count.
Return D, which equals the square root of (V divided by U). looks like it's 1.00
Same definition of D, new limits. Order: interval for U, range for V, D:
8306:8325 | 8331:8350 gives 1.00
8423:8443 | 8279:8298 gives 1.02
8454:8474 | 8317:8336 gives 1.02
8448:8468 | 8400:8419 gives 1.01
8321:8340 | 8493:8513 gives 0.97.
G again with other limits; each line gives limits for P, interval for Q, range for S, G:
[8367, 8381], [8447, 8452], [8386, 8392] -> -0.34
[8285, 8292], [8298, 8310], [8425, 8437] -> -0.23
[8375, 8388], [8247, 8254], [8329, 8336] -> -0.41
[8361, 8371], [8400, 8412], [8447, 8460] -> -0.25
